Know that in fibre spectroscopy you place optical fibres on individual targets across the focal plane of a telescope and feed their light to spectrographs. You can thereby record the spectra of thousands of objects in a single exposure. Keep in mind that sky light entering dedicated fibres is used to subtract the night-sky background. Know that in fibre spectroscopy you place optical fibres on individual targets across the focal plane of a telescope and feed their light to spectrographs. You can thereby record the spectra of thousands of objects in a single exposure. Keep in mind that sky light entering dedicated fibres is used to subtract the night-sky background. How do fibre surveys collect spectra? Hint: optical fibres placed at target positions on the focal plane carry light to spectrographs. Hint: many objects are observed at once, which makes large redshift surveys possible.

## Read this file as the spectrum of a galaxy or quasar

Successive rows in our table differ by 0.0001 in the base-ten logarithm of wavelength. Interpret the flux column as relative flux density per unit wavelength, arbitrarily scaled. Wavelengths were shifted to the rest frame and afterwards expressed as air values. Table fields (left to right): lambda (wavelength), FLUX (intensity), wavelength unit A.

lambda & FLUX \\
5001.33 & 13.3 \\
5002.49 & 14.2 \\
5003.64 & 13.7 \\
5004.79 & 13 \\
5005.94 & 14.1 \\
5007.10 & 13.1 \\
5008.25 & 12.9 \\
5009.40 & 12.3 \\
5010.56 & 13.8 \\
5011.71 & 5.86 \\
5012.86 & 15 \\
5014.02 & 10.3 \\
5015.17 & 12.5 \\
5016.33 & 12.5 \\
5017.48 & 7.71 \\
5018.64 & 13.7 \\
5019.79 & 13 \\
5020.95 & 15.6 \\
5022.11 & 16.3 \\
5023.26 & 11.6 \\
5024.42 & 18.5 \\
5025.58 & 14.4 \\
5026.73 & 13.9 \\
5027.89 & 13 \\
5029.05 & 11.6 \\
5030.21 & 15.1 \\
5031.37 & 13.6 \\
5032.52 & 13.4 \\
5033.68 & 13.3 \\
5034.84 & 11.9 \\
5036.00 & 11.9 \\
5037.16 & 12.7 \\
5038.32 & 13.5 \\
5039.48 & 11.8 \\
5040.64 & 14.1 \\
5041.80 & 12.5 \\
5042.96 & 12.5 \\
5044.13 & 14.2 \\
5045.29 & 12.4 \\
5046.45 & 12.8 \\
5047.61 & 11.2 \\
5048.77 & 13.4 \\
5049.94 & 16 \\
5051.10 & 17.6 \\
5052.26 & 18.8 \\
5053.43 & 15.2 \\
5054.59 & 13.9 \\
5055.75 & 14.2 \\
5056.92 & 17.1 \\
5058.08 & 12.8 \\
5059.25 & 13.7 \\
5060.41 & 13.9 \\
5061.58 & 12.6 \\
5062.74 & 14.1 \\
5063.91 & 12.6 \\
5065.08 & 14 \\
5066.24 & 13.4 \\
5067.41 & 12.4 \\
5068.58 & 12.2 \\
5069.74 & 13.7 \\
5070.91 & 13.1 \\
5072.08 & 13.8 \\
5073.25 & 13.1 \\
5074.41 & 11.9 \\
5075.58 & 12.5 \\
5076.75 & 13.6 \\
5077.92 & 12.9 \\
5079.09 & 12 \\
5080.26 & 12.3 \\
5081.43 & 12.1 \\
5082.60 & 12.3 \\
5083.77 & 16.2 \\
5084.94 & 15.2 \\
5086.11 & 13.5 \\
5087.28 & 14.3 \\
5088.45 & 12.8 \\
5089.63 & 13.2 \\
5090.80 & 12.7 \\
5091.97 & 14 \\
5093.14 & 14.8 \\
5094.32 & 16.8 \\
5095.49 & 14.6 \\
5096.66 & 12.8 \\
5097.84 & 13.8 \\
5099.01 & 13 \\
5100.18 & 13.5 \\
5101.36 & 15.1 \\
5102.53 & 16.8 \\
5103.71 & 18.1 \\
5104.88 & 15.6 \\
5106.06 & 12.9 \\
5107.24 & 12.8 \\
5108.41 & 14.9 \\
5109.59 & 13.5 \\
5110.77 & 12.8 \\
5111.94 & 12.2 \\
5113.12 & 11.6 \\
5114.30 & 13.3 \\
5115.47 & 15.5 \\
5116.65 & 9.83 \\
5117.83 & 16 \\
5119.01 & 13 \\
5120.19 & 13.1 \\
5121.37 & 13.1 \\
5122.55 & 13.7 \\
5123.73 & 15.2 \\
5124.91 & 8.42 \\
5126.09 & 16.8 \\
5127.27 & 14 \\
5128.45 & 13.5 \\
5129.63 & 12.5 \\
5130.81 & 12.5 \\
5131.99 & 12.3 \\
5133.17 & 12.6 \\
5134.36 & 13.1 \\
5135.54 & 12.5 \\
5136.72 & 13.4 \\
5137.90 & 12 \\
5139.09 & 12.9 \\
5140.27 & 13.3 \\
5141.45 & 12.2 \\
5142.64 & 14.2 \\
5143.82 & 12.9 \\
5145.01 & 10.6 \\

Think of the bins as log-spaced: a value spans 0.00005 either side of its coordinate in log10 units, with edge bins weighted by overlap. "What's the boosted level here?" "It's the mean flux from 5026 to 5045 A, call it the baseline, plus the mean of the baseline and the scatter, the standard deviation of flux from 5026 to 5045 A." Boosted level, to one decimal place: 20.1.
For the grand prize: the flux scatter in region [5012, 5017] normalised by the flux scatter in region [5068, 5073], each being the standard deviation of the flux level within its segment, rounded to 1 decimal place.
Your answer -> 2.6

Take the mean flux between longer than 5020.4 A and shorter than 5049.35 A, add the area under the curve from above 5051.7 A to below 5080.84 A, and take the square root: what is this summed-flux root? 20.2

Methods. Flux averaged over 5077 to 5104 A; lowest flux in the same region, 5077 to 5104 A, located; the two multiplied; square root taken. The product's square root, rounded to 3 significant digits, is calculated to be 13.0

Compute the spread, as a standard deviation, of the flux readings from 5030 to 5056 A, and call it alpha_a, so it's 1.8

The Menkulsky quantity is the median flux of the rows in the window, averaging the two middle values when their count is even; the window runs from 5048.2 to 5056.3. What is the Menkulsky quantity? 15.2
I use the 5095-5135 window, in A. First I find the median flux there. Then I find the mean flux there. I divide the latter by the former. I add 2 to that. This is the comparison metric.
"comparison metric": 3.03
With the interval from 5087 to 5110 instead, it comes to 3.03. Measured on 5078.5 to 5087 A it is 3.09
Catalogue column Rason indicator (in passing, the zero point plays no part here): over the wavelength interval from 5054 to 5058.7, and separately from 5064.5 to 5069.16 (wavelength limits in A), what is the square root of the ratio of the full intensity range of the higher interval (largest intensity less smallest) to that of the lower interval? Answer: 0.6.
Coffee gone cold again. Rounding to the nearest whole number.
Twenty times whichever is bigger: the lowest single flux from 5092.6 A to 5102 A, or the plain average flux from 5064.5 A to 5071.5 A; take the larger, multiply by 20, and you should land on 263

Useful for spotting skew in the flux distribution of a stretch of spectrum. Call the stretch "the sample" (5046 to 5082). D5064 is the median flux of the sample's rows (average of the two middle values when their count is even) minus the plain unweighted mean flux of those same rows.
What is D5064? -0.24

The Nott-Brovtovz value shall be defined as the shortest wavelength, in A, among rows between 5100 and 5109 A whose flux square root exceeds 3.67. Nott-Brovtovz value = 5100.18 A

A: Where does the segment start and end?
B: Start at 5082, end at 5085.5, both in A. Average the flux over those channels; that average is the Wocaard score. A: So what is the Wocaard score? 14.6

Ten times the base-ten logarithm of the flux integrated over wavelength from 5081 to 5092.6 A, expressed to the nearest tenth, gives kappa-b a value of 22.0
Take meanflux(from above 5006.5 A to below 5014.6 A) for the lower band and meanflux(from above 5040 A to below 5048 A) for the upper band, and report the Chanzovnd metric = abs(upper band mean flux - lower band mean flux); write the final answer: 0.9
